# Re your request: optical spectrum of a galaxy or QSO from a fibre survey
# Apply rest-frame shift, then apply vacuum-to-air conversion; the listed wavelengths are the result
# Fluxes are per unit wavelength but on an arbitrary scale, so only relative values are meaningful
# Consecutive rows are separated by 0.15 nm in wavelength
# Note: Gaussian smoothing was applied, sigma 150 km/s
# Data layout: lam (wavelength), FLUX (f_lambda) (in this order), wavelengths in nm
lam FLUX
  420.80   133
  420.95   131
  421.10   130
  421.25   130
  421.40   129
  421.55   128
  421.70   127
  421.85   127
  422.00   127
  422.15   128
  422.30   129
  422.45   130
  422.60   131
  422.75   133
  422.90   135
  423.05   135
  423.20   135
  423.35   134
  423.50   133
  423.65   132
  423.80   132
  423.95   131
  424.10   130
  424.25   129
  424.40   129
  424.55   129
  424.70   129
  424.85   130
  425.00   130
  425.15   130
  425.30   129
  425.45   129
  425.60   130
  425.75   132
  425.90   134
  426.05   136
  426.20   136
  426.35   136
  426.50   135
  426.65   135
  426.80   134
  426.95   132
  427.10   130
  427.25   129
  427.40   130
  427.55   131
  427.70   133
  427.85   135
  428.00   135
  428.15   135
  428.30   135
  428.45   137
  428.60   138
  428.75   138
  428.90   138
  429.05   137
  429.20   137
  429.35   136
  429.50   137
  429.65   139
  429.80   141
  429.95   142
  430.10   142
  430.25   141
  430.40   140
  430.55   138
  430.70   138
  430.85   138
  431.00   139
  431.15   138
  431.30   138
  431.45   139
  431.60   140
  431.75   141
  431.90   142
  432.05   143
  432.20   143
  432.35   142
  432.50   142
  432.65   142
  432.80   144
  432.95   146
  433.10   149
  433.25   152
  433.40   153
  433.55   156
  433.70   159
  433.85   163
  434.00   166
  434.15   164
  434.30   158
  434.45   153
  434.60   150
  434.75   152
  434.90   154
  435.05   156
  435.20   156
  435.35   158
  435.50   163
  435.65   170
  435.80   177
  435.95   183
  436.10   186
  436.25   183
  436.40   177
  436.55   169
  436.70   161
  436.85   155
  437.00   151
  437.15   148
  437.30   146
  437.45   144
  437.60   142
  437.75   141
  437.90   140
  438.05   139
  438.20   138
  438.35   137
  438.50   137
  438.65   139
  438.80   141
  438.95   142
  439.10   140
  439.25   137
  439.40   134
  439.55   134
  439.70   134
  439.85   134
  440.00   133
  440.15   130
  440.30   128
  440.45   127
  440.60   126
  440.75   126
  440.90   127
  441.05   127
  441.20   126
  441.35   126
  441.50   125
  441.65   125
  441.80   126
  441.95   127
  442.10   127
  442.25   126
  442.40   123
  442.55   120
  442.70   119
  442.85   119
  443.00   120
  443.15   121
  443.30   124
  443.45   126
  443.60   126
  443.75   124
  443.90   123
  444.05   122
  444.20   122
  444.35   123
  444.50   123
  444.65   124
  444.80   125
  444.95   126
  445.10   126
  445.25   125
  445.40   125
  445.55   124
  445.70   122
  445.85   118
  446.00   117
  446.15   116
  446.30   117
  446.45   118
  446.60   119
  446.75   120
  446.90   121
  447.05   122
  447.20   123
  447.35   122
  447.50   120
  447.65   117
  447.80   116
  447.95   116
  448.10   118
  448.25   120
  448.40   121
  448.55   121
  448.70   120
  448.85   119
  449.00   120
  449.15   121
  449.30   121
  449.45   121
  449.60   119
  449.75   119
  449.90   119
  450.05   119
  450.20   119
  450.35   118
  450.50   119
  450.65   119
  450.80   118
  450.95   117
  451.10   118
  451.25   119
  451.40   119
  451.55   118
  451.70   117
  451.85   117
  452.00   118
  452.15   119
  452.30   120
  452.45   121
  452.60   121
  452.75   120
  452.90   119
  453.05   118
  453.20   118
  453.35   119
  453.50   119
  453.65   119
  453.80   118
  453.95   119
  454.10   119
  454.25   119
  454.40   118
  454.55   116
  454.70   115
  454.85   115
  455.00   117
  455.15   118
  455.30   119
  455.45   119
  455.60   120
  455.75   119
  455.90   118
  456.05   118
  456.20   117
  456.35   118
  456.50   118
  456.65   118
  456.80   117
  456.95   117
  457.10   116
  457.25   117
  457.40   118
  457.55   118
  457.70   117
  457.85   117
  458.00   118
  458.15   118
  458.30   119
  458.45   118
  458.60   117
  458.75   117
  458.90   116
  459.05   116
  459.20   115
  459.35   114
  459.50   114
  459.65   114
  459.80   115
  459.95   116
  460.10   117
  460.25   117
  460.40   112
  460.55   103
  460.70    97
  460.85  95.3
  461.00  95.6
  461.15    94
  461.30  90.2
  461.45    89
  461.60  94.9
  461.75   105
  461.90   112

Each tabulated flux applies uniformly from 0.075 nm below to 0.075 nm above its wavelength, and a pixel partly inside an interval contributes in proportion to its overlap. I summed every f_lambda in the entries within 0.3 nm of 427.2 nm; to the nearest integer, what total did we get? 521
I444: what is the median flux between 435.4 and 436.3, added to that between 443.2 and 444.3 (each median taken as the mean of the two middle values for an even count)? 304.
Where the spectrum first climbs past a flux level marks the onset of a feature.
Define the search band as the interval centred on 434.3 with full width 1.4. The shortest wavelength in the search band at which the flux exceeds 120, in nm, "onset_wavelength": 433.70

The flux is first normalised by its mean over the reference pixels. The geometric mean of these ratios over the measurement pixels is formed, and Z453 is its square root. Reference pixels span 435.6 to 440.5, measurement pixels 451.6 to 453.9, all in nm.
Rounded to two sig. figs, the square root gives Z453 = 0.90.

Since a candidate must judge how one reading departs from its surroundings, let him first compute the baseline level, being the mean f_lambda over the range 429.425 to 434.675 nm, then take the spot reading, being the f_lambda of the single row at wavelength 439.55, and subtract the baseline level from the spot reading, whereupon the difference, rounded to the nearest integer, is -12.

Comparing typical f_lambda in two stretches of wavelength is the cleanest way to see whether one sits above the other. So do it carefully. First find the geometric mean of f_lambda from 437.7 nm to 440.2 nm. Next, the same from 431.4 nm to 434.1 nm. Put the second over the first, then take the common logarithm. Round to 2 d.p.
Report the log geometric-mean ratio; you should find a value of 0.03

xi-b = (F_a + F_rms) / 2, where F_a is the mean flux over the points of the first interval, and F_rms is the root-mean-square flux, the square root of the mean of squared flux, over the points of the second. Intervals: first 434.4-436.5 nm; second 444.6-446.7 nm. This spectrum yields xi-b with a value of 144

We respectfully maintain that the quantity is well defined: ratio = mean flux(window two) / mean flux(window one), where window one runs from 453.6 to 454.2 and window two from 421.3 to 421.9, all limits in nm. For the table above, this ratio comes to 1.08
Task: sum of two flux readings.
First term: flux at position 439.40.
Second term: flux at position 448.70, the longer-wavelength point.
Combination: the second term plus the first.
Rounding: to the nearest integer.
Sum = 254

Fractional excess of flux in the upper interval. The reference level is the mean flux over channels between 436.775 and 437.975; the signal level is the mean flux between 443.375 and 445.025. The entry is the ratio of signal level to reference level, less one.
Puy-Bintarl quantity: -0.15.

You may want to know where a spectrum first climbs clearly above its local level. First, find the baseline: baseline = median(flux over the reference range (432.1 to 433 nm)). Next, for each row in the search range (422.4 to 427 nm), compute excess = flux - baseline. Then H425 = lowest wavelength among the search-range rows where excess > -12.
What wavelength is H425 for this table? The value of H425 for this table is 422.60 nm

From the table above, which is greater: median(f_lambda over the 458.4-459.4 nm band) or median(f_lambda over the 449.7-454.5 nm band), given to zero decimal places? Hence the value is 119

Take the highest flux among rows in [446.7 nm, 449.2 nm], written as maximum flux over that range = 123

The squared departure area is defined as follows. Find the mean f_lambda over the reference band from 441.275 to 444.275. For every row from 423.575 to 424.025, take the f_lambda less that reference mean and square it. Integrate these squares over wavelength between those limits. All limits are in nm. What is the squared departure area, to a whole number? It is 30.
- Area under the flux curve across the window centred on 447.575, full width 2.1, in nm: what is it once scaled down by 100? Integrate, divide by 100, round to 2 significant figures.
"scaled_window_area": 2.5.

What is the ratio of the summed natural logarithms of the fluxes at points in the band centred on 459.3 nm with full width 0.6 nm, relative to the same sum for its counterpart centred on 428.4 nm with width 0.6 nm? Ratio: 0.97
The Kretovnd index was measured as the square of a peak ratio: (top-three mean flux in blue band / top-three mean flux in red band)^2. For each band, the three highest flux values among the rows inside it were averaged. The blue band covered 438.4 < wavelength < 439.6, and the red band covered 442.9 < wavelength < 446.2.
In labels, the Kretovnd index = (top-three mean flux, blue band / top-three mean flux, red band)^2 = 1.3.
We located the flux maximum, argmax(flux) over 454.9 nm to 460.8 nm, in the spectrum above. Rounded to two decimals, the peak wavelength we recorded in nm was 455.60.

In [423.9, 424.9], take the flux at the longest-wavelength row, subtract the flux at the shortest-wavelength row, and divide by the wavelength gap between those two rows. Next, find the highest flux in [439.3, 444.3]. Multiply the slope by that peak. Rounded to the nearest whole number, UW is -149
